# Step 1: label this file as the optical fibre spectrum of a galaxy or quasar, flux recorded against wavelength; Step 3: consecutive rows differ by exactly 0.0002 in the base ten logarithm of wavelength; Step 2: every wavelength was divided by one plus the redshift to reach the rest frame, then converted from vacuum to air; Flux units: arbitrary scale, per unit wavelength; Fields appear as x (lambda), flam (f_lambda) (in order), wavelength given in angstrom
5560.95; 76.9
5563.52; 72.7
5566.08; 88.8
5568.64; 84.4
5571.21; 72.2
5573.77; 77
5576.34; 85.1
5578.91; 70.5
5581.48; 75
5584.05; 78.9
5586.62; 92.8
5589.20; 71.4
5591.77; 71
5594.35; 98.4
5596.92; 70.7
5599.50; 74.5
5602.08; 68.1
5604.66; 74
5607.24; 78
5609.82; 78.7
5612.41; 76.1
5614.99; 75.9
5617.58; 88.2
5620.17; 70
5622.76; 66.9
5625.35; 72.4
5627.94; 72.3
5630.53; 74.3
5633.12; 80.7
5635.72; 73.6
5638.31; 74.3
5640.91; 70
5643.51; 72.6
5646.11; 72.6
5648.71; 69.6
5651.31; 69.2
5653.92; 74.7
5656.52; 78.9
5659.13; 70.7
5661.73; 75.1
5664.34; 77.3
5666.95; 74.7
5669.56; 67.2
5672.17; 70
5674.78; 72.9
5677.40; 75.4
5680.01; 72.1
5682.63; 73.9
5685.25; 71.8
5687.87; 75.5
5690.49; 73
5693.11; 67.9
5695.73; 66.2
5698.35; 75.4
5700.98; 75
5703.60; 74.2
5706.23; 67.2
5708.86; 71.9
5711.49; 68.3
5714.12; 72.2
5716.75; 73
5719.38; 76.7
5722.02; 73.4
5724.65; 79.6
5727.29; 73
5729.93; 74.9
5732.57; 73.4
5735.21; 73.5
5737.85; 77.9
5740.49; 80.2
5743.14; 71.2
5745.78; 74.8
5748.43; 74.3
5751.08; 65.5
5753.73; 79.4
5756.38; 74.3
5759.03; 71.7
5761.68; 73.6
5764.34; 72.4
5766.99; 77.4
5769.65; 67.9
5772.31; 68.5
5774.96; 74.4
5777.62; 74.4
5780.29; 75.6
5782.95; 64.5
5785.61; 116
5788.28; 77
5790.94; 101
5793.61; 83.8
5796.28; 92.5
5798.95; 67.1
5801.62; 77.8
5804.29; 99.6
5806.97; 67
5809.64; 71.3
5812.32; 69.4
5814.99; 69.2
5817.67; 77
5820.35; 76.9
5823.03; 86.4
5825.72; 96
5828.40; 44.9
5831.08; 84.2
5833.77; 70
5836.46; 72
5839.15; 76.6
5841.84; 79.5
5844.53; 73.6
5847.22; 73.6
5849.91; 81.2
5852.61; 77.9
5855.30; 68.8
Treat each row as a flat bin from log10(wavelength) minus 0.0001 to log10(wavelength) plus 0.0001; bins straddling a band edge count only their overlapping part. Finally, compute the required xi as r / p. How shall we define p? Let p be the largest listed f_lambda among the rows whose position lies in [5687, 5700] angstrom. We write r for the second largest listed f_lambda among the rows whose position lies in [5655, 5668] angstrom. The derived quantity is 1.02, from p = 75.5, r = 77.3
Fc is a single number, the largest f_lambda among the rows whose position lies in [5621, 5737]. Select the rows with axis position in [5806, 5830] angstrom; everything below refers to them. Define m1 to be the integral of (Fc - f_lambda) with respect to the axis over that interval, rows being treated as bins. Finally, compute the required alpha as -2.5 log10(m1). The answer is -5.62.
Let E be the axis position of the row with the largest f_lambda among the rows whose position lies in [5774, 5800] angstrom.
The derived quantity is 5785.61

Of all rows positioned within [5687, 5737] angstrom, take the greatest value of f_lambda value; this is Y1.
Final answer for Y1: 79.6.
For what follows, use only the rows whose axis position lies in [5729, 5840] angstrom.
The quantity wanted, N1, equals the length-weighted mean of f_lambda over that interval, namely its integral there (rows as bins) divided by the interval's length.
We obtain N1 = 76.6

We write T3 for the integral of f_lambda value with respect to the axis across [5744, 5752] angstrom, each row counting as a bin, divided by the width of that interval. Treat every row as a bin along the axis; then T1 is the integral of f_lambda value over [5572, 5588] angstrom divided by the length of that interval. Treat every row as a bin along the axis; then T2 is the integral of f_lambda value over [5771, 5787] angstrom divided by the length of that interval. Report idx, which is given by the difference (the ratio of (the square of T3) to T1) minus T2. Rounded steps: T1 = 80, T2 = 78.9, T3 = 71.8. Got -14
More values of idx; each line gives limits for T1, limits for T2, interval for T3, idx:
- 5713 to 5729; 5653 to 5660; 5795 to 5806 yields 19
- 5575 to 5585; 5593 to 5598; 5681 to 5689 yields -15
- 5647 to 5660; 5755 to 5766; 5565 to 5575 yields 16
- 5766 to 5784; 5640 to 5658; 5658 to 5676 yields 1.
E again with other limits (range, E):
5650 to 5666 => 5656.52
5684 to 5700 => 5687.87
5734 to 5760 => 5740.49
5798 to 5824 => 5804.29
